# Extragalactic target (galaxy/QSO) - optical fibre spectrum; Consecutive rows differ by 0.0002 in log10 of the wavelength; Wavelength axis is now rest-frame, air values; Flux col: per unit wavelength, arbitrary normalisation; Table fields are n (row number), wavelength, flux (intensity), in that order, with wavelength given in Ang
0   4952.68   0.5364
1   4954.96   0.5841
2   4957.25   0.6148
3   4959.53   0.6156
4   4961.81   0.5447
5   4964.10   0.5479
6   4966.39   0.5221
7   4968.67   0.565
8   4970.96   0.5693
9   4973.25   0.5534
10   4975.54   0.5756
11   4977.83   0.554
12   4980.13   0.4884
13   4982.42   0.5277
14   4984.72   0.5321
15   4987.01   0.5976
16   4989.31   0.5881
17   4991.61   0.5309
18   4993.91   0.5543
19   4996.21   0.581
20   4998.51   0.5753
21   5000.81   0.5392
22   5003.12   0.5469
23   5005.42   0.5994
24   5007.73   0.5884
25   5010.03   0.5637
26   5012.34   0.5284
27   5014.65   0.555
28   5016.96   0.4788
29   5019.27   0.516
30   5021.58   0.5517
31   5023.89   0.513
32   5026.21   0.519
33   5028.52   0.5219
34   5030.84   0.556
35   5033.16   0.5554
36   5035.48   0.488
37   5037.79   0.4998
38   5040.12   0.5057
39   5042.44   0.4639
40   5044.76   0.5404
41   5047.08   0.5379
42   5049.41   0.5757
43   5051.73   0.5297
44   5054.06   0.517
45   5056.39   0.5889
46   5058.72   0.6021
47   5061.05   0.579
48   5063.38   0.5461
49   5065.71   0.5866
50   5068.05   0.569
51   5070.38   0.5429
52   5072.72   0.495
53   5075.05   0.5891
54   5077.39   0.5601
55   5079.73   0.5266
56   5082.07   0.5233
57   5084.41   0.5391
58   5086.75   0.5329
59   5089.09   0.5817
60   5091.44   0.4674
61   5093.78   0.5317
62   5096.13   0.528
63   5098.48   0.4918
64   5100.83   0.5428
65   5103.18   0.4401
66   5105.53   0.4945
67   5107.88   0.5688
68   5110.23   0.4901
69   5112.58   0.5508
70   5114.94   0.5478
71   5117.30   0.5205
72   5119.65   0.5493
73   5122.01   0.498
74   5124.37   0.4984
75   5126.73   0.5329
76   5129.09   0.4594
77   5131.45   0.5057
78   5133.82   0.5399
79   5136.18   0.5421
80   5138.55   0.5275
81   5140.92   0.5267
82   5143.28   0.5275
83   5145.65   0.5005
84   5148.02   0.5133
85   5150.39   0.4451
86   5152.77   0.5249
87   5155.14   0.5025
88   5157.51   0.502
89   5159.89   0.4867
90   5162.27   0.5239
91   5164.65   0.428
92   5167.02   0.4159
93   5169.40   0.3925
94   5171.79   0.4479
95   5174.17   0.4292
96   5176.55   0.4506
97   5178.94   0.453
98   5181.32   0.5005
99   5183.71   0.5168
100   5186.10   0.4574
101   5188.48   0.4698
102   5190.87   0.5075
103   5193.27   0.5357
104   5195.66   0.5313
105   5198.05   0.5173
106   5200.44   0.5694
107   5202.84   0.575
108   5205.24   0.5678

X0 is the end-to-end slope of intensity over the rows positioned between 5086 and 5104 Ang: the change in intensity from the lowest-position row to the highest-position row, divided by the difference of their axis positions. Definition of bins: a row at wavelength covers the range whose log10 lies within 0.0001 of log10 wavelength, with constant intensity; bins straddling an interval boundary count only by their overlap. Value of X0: -0.006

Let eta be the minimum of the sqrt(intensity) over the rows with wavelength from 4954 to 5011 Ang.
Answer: 0.70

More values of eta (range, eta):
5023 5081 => 0.68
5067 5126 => 0.66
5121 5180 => 0.63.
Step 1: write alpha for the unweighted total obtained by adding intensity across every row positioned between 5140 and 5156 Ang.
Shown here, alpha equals 3.54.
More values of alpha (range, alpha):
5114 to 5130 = 3.61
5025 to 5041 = 3.65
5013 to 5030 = 3.66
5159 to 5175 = 3.12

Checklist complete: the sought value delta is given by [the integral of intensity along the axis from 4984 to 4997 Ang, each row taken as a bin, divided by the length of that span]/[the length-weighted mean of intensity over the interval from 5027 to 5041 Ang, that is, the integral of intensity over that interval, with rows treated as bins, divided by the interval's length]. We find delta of 1.08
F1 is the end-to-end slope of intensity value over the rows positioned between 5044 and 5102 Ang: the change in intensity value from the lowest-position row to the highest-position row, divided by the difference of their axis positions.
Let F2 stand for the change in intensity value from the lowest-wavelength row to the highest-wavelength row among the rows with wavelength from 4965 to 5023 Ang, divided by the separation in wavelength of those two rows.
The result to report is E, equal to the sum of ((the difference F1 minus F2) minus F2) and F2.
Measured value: -0.0005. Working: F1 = 0.0000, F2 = 0.0005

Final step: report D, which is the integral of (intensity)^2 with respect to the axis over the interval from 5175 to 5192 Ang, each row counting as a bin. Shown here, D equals 3.9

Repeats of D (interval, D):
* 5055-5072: 5.5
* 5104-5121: 4.8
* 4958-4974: 5.1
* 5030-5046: 4.3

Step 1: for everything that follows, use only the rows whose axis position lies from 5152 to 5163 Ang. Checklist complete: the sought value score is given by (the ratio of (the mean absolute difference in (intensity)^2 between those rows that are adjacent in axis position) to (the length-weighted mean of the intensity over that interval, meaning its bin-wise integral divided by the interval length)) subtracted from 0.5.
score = 0.462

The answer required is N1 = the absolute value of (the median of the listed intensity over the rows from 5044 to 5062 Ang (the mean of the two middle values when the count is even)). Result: 0.56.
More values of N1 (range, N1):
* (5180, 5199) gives 0.51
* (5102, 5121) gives 0.53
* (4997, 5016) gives 0.56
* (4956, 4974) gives 0.56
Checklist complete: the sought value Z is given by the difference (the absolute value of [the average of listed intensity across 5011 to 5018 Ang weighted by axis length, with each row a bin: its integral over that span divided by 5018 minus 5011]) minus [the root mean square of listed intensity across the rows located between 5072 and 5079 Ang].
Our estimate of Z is -0.027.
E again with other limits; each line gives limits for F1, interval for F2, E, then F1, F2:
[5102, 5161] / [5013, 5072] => 0.0010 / 0.0008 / -0.0002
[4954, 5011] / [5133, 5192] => 0.0002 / -0.0004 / -0.0006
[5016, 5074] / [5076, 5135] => 0.0006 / 0.0003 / -0.0004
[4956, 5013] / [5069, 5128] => -0.0014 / -0.0016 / -0.0002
